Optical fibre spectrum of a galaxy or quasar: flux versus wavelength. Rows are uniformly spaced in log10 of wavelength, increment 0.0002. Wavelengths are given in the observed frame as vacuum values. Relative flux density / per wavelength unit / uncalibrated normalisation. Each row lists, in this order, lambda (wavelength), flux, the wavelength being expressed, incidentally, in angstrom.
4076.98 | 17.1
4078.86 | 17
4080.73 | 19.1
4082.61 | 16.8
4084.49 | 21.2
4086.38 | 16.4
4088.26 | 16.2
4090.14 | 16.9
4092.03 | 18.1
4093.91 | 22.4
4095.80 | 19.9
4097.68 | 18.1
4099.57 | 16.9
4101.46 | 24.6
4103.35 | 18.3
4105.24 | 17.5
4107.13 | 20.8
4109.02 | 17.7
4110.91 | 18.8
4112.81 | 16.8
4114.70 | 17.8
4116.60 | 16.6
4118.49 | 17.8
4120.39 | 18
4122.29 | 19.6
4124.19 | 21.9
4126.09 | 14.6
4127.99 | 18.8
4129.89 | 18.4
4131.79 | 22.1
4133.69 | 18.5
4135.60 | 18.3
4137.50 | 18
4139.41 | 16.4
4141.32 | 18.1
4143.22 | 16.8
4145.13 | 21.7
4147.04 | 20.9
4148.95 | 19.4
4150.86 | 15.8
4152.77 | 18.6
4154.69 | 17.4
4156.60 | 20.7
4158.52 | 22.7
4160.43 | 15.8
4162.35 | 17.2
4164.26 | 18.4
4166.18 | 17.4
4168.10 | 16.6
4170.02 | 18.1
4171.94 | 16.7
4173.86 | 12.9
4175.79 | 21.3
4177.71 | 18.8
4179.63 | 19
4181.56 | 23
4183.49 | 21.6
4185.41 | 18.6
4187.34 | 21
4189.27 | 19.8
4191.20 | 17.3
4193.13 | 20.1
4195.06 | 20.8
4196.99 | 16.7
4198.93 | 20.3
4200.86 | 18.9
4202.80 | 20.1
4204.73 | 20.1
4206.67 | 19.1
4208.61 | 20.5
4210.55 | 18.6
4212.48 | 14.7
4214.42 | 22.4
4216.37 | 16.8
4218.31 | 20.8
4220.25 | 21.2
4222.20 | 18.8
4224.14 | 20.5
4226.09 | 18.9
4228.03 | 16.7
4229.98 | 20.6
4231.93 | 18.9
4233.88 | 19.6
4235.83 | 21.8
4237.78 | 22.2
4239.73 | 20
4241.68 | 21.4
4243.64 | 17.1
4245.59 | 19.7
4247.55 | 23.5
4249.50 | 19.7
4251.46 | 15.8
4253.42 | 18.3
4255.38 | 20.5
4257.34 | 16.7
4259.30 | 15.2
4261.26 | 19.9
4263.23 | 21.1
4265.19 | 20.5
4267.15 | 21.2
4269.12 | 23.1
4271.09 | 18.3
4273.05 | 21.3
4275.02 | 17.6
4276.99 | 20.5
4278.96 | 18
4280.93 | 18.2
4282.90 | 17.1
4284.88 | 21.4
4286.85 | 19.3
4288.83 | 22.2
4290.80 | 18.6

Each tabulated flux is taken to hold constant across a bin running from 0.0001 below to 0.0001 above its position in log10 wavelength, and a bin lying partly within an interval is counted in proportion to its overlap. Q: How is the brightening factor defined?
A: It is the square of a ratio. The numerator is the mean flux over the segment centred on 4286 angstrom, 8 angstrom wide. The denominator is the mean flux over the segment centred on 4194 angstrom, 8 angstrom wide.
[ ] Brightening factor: 1.14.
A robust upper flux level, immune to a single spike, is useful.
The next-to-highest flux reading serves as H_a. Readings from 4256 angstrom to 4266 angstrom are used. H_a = 20.5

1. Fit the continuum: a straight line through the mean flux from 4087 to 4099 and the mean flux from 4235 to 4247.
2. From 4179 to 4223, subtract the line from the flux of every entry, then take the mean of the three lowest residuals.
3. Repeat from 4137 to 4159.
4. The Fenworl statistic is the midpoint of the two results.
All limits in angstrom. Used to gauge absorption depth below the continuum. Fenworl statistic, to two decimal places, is -3.40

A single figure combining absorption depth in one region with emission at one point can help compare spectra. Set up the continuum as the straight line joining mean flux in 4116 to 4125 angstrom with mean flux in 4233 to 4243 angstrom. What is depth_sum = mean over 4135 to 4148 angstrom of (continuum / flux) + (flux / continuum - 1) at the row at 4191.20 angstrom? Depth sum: 0.90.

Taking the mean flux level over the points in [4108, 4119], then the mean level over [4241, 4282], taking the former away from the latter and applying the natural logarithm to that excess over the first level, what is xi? 0.6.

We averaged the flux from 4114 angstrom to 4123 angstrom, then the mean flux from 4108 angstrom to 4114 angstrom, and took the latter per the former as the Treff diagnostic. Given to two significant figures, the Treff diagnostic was 0.99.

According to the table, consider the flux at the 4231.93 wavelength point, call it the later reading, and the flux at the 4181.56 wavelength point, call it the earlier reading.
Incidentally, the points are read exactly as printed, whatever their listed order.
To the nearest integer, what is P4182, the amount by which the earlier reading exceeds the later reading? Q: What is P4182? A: 4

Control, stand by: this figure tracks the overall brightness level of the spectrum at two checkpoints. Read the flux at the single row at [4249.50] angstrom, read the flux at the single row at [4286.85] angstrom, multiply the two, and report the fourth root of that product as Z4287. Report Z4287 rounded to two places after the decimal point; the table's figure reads 4.42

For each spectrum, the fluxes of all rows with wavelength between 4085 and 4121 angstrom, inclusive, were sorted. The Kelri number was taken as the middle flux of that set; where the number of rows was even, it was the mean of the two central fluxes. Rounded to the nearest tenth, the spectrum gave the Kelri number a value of 17.8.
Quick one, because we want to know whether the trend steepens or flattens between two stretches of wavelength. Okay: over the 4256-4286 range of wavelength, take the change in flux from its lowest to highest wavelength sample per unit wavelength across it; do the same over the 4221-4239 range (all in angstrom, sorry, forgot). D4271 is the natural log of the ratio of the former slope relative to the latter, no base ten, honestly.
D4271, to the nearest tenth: -0.2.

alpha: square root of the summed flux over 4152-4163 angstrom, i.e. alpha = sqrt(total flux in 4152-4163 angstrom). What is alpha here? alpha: 11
